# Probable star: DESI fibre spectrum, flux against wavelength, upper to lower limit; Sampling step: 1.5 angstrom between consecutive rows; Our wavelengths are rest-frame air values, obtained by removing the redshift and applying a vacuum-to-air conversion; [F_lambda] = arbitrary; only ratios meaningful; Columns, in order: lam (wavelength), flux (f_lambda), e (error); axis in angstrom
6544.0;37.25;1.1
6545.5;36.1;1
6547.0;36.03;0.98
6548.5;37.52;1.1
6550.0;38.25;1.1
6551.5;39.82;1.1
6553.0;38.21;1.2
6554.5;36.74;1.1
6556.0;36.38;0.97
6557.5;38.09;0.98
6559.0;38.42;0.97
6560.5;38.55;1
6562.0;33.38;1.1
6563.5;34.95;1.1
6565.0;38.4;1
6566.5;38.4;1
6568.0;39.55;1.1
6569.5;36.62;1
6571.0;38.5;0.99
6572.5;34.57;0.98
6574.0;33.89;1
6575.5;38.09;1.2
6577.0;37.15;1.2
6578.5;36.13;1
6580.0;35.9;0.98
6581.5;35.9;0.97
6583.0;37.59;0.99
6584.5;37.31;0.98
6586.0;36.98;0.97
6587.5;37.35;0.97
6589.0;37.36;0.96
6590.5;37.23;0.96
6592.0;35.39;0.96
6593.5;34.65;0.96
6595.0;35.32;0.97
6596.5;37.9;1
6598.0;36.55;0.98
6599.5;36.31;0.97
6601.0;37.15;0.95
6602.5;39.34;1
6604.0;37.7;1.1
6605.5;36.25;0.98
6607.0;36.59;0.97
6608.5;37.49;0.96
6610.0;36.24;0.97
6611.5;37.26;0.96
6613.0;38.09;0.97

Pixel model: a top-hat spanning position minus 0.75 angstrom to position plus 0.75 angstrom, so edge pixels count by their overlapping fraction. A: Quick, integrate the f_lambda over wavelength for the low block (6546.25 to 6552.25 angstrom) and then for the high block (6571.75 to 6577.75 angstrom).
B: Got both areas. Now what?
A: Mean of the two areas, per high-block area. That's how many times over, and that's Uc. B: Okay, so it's 1.028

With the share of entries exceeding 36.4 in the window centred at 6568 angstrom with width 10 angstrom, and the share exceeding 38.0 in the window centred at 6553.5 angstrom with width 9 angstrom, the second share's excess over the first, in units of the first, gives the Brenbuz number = -0.07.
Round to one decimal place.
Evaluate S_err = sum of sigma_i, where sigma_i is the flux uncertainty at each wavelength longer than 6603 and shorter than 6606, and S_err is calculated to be 2.1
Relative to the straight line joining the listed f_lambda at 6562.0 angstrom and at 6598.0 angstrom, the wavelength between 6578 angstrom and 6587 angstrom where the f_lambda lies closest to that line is 6581.5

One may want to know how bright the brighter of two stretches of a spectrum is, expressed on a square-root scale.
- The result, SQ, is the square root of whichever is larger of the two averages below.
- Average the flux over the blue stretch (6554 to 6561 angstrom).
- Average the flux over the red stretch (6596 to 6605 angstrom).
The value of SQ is 6.135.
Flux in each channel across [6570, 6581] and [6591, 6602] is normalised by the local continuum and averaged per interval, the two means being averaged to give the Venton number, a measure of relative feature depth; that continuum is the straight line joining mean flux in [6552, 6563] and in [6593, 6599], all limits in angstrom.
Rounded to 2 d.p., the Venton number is 1.00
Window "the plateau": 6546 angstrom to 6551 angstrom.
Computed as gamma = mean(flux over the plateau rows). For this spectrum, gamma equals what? 37.3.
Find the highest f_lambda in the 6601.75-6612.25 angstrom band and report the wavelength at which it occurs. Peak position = 6602.5 angstrom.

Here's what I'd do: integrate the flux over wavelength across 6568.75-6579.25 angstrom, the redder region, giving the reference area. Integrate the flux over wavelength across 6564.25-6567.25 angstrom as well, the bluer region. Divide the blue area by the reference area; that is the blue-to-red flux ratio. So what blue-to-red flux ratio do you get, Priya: 0.30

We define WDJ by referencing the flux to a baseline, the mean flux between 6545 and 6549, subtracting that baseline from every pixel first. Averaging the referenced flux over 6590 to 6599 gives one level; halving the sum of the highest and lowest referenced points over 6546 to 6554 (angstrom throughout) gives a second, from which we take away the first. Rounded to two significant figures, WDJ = 1.8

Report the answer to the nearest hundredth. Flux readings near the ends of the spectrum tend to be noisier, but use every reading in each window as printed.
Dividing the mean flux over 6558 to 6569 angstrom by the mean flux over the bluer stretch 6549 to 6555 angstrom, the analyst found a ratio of 0.98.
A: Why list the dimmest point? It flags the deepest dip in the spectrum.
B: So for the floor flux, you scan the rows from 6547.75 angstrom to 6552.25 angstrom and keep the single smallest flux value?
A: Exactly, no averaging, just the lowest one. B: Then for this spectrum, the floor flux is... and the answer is 37.52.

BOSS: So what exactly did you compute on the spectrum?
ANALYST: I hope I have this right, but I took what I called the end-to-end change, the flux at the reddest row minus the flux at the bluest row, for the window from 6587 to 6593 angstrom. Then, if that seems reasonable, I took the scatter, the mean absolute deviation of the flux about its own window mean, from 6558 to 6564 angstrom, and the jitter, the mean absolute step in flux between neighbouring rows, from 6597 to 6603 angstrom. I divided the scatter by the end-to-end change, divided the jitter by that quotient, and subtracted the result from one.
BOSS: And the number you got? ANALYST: 2.0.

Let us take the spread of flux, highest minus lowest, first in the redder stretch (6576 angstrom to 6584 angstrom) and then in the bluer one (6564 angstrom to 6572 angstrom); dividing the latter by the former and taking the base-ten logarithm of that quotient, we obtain 0.24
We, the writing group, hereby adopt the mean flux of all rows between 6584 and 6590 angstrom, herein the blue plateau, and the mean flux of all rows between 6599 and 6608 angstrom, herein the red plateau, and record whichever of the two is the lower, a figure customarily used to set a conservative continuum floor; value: 37.2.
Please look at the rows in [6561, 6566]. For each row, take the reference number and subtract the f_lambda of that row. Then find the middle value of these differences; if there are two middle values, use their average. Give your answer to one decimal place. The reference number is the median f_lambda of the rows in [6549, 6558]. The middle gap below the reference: 3.2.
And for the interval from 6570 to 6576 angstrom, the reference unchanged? 1.8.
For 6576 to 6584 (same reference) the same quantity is 2.0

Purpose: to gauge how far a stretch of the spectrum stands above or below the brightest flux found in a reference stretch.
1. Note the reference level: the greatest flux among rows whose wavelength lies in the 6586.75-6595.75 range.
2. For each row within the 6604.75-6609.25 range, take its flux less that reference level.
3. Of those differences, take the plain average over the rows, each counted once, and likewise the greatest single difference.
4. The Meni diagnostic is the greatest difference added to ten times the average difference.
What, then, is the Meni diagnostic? -5.7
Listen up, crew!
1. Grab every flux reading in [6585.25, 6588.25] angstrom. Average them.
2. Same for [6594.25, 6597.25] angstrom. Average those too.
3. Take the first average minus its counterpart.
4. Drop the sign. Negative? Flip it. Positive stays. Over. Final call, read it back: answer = 0.6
